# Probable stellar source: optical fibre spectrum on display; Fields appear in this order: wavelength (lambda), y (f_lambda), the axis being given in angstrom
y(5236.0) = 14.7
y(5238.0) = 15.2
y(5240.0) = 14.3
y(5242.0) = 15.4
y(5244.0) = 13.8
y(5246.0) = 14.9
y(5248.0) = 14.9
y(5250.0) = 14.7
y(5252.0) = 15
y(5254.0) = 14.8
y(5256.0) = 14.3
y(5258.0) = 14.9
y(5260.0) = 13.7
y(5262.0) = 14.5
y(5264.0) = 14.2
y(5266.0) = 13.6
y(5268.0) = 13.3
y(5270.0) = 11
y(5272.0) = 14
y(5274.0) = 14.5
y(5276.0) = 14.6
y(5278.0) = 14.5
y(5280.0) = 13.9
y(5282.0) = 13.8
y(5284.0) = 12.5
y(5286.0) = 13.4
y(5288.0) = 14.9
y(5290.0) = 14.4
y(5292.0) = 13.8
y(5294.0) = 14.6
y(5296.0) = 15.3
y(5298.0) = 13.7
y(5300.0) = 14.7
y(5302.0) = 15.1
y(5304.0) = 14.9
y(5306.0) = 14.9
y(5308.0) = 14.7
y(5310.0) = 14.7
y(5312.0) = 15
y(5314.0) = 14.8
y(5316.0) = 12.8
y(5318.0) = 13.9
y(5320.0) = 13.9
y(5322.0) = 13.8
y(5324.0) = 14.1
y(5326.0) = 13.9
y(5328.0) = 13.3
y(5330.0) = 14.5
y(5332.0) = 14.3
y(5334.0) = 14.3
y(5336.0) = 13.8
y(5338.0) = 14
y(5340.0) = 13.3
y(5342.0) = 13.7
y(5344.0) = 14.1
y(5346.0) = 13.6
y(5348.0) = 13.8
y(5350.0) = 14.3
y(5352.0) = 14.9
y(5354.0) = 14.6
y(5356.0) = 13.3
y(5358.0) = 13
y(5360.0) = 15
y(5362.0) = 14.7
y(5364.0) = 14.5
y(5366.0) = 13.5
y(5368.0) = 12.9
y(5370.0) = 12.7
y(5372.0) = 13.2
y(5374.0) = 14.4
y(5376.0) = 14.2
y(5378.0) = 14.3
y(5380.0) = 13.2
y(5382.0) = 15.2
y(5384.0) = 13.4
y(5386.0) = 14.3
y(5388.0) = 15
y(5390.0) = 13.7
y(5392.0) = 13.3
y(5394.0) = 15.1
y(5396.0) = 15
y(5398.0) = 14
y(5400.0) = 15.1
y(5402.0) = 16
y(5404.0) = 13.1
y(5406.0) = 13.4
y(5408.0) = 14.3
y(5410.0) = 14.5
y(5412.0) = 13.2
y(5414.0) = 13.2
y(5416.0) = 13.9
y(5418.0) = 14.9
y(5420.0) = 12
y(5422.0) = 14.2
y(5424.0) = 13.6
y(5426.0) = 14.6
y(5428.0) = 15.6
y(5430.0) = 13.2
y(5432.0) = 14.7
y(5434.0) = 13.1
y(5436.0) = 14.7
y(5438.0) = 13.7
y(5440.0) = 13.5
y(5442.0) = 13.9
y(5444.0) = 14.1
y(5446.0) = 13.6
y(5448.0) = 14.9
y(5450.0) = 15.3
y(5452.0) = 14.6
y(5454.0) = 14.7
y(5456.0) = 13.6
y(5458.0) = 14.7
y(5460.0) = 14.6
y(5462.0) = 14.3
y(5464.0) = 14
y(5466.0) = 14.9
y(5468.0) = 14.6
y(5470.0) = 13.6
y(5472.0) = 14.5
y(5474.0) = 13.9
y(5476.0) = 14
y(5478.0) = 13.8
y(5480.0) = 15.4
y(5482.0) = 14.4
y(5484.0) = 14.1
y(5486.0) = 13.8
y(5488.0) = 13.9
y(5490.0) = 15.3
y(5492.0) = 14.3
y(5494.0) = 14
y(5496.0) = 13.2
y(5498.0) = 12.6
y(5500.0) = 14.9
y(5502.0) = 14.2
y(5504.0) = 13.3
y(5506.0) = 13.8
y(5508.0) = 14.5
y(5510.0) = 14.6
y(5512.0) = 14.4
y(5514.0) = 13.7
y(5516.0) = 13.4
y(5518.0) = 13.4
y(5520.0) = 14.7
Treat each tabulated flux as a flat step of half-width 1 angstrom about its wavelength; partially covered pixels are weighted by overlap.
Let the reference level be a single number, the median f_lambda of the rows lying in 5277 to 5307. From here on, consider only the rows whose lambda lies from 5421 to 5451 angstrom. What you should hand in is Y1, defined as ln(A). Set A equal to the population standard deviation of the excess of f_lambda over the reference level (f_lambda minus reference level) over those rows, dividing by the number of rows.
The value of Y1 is -0.31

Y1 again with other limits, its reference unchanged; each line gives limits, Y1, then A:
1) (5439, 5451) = -0.41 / 0.66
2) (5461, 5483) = -0.69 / 0.50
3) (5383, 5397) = -0.31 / 0.73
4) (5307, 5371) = -0.43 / 0.65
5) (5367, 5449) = -0.16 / 0.85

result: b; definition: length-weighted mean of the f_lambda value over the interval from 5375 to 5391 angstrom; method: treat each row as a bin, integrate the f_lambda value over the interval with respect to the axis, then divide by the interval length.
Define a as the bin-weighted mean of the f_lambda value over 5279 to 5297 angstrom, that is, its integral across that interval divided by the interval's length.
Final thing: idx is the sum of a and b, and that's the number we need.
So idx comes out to 28.2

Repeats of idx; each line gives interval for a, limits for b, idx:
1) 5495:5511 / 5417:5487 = 28.1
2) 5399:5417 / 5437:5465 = 28.3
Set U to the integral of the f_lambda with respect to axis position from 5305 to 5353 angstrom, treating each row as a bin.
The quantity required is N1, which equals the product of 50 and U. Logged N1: 33840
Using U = 677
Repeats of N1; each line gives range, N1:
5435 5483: 34330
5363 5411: 33830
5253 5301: 33690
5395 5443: 33740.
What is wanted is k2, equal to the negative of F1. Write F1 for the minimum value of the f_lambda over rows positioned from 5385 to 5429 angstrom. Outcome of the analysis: -12.0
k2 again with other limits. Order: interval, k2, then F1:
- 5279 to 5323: -12.5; 12.5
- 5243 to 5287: -11.0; 11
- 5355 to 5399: -12.7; 12.7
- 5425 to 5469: -13.1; 13.1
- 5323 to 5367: -13.0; 13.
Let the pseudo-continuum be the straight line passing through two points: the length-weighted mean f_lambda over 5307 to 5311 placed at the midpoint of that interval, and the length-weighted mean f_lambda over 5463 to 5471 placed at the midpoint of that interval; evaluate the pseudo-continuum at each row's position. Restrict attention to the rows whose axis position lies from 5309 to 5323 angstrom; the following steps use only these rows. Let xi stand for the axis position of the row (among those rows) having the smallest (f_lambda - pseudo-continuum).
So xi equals 5316.0 angstrom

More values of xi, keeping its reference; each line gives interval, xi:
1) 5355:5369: 5368.0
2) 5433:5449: 5434.0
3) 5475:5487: 5478.0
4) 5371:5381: 5372.0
